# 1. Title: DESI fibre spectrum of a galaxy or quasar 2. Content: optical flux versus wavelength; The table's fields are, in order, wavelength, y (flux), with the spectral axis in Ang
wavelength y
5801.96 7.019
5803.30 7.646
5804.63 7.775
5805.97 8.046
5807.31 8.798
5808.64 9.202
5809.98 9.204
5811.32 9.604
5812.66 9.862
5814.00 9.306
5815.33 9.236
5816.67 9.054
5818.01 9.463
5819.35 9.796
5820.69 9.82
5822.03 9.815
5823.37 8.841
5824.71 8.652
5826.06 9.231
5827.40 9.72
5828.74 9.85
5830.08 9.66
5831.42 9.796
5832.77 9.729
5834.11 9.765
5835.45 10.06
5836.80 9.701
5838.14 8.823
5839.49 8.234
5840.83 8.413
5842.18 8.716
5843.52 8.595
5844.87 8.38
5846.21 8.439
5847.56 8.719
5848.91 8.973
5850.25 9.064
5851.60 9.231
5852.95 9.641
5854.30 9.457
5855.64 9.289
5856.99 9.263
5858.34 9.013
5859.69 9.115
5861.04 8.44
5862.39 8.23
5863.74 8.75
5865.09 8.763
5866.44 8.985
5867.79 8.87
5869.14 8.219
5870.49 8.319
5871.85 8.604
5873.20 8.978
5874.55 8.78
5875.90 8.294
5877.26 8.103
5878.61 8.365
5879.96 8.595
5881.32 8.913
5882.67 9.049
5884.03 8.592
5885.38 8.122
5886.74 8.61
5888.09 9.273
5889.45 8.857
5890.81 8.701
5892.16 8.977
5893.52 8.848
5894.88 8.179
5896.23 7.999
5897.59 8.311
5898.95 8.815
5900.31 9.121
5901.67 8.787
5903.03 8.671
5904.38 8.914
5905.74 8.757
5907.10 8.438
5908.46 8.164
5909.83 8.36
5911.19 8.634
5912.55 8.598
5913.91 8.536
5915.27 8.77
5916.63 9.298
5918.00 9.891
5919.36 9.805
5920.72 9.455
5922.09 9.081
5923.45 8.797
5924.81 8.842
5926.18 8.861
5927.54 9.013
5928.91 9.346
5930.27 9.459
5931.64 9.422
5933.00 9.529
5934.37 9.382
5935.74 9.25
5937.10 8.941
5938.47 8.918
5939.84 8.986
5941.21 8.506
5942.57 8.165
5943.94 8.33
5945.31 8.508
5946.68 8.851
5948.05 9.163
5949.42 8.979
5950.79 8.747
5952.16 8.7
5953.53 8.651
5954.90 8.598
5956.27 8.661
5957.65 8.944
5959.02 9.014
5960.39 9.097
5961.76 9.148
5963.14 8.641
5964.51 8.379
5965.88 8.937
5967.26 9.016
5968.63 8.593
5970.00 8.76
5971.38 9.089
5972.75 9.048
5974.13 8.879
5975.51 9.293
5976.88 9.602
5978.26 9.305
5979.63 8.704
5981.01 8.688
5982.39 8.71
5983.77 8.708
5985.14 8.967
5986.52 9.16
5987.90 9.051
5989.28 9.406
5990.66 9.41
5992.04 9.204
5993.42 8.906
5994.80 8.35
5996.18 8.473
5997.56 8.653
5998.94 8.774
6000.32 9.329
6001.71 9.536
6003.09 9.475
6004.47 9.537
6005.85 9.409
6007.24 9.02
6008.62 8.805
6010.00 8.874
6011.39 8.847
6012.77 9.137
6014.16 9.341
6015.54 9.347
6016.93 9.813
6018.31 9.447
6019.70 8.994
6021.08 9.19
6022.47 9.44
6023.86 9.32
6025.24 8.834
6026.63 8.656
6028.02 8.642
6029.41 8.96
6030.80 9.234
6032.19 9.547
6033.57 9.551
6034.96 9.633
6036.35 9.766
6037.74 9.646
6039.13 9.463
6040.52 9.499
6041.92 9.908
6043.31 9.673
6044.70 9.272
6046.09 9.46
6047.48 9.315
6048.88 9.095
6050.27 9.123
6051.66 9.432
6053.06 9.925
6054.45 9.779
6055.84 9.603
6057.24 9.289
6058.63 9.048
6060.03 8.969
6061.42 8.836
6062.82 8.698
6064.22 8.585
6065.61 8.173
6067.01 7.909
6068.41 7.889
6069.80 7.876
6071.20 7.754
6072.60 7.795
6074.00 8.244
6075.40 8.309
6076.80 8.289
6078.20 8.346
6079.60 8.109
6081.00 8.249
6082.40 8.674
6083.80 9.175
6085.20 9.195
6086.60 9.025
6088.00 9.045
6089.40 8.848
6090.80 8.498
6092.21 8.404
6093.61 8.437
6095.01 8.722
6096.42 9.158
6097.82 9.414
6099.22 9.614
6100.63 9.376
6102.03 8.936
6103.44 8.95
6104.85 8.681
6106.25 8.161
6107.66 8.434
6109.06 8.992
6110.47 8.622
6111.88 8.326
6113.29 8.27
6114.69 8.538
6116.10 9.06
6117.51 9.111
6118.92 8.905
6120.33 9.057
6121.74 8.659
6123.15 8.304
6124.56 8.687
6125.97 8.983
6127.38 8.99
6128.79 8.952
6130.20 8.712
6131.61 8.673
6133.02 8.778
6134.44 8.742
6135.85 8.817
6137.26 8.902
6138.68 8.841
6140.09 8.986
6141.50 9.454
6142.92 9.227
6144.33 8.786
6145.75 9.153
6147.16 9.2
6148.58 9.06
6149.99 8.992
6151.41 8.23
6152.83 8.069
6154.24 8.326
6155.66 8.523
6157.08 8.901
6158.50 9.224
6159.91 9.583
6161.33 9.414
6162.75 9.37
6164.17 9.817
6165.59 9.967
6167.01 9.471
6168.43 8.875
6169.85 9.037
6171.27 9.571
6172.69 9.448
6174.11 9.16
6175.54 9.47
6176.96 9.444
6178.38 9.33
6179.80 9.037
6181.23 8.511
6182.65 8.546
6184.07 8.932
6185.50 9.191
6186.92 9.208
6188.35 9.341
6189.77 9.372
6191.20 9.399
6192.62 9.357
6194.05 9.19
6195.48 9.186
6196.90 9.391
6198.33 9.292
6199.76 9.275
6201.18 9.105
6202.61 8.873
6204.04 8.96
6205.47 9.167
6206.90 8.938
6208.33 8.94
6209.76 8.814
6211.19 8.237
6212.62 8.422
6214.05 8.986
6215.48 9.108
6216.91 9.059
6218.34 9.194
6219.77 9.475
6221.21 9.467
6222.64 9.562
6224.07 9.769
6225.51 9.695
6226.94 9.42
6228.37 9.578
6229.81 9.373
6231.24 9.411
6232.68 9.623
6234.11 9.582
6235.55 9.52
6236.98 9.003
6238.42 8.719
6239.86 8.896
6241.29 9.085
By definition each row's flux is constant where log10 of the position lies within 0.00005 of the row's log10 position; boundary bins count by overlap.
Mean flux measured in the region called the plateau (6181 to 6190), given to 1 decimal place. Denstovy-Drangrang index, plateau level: 9.0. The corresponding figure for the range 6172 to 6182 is 9.2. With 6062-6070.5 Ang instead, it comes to 8.2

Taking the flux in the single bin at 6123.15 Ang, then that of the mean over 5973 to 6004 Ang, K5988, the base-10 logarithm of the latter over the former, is 0.036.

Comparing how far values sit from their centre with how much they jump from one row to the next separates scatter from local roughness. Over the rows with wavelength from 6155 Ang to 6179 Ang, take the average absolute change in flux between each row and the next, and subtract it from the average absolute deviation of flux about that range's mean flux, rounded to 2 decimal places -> -0.02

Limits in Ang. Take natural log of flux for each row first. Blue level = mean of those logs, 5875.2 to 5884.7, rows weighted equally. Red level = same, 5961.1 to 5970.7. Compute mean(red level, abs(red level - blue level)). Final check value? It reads 1.10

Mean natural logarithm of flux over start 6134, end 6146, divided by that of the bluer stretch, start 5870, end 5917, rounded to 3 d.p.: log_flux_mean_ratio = 1.019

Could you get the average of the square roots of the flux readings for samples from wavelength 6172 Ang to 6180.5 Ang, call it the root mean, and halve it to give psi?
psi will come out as 1.53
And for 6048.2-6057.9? 1.54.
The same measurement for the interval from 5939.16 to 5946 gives 1.46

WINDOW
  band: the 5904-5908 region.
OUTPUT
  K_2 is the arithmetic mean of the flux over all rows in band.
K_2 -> 8.7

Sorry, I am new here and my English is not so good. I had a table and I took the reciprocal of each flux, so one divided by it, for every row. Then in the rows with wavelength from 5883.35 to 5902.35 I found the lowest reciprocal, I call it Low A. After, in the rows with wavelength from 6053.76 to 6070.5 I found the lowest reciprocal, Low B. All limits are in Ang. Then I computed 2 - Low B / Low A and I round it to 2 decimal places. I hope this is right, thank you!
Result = 1.05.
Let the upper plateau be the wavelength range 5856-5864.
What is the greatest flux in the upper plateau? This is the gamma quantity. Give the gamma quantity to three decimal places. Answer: 9.263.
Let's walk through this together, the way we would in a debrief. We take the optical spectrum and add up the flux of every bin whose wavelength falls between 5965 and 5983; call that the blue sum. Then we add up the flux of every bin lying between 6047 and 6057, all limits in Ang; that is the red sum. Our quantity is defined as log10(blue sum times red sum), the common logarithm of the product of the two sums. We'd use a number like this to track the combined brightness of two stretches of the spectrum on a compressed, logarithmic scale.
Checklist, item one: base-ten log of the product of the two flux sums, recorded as 3.89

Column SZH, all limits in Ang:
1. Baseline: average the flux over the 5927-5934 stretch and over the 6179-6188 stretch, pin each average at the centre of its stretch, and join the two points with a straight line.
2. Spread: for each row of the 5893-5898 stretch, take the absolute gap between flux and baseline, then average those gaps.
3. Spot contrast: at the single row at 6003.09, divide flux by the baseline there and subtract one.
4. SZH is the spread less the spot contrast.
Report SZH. 1.1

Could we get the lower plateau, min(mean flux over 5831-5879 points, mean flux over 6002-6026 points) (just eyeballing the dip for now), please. 8.89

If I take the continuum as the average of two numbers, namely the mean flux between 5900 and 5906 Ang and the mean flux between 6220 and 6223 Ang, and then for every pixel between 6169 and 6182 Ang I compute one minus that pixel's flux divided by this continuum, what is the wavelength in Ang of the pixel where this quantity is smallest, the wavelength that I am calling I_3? 6171.27 Ang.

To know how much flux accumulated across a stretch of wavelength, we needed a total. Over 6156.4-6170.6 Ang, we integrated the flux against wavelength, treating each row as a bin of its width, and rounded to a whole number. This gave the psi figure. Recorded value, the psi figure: 133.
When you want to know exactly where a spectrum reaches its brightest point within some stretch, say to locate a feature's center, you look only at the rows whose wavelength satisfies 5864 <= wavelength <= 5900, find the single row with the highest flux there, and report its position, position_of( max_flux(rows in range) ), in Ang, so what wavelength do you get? 5888.09 Ang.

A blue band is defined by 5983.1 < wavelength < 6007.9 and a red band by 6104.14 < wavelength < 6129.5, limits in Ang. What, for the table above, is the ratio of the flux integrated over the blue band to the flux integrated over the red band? 1.02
